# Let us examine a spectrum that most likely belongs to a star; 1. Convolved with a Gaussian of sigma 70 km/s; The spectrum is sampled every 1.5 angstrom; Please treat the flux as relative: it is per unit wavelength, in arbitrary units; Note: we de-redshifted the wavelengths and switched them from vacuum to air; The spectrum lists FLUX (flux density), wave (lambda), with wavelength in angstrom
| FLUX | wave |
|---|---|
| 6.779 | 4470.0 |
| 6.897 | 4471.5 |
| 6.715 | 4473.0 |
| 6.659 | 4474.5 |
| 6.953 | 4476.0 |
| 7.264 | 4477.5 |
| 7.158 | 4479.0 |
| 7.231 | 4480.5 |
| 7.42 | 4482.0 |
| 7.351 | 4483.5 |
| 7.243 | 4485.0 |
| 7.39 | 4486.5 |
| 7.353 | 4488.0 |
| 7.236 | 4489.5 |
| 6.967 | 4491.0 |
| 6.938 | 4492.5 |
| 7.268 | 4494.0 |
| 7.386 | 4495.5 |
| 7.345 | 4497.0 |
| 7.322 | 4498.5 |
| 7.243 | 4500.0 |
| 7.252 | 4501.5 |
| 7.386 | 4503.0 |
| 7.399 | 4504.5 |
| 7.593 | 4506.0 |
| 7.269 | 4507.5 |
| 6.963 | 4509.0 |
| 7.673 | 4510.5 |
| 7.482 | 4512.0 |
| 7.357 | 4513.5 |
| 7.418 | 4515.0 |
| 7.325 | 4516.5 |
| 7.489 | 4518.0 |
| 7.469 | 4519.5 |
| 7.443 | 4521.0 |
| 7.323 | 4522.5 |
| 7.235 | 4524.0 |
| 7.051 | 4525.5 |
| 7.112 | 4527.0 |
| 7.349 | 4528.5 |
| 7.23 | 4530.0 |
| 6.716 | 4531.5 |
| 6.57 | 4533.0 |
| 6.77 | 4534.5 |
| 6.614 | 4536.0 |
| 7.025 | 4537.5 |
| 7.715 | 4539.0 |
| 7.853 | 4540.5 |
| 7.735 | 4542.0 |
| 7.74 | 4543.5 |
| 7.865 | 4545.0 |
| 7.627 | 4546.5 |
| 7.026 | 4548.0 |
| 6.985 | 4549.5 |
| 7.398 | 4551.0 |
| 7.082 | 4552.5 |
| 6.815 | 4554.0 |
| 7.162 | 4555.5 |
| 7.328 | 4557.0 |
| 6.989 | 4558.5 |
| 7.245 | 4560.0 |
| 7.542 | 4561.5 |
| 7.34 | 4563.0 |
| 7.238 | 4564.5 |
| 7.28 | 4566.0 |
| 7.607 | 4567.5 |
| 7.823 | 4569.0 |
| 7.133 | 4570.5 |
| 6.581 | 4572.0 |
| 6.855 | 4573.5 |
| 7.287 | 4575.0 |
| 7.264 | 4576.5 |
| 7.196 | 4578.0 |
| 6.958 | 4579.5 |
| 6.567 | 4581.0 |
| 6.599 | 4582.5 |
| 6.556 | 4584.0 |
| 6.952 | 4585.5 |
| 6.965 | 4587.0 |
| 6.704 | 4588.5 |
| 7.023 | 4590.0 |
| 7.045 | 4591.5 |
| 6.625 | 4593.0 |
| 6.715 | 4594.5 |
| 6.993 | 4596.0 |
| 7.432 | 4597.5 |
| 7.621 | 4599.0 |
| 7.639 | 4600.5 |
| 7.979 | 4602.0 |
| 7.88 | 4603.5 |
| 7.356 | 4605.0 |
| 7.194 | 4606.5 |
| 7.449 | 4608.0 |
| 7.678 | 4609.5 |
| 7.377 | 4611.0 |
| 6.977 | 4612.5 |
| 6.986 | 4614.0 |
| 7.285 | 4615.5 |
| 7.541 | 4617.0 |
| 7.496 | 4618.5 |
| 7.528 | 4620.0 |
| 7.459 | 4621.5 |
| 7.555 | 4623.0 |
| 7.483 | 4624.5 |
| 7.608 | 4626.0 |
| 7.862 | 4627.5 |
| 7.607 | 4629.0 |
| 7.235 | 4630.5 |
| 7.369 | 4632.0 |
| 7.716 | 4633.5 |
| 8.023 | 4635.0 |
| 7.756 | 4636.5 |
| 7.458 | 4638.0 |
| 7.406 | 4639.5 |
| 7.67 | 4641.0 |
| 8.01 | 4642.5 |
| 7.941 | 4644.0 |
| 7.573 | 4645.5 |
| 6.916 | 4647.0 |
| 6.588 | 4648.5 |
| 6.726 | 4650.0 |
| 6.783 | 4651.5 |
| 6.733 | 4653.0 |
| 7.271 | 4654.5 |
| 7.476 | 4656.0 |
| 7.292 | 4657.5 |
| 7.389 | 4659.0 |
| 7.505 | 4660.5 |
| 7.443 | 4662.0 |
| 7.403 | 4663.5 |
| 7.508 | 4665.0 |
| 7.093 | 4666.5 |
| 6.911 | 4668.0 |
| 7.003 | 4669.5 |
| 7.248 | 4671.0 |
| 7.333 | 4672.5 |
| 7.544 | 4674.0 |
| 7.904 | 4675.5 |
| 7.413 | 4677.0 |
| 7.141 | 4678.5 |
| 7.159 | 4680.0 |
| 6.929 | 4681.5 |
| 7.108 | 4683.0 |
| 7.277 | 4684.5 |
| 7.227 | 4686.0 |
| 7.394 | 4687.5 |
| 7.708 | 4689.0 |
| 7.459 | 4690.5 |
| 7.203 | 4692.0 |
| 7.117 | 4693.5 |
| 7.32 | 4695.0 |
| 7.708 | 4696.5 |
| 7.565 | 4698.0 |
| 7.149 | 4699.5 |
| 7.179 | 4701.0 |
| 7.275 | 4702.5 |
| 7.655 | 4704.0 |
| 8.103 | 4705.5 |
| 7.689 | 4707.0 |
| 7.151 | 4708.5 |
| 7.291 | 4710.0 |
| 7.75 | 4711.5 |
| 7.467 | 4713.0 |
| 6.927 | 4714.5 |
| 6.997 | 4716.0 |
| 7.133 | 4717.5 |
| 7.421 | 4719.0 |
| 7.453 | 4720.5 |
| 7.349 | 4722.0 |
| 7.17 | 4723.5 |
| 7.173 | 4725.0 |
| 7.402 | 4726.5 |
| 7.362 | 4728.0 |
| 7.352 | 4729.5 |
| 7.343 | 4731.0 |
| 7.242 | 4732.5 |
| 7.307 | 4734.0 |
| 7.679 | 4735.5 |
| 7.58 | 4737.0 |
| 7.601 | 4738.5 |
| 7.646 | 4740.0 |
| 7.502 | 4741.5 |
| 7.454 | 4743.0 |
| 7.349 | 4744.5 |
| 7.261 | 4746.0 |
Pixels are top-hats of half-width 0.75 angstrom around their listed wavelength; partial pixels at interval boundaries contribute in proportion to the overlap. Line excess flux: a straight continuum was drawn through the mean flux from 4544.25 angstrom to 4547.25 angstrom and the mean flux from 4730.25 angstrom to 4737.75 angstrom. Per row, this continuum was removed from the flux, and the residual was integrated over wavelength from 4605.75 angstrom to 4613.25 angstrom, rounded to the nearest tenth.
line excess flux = -2.3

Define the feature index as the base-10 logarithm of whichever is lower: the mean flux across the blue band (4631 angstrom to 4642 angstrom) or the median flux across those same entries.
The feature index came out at 0.882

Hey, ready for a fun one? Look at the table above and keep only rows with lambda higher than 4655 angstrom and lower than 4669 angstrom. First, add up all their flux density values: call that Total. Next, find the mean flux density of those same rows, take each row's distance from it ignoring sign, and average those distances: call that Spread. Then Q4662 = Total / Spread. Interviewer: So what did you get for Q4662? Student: 418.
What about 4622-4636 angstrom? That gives 393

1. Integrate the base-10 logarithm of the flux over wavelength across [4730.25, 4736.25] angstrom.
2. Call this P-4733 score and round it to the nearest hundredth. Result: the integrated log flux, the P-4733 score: 5.21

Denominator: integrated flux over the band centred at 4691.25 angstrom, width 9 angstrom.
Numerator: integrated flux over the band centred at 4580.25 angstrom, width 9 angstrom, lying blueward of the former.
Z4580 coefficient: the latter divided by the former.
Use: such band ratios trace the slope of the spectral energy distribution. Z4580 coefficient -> 0.93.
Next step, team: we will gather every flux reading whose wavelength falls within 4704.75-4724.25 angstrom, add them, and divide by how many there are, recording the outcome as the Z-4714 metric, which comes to 7.38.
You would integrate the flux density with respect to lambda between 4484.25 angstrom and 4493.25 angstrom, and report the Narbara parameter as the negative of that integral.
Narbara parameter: -65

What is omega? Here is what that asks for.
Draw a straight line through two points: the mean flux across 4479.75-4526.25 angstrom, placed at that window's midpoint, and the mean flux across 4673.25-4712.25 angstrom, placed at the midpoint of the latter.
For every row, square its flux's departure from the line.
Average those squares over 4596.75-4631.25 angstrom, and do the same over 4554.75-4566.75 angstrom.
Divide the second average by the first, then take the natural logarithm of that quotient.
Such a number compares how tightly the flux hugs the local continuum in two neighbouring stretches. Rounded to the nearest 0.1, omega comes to -1.0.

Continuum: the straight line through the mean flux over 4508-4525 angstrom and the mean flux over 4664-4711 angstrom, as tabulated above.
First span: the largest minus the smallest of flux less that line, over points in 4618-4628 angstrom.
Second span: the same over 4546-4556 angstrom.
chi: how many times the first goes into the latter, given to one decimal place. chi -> 2.0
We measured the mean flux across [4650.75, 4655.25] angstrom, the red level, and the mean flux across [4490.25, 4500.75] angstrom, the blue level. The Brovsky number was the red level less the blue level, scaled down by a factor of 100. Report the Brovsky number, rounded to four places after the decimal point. -0.0028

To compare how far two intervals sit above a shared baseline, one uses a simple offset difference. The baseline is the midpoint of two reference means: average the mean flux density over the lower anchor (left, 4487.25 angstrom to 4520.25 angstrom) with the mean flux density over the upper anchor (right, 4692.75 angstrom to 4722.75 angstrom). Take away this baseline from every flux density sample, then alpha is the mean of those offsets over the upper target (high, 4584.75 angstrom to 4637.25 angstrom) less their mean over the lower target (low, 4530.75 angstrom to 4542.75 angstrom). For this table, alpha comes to 0.25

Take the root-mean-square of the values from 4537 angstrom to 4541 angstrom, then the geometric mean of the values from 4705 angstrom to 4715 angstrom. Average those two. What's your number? 7.5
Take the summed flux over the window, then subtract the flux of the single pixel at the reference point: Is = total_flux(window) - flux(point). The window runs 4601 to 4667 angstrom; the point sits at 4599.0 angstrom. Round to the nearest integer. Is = 319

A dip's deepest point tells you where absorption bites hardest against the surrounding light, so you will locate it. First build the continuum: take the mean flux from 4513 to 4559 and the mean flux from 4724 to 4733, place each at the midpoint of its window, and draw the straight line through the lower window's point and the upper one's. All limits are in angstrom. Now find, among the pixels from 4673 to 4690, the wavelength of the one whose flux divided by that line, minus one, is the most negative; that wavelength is 4681.5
